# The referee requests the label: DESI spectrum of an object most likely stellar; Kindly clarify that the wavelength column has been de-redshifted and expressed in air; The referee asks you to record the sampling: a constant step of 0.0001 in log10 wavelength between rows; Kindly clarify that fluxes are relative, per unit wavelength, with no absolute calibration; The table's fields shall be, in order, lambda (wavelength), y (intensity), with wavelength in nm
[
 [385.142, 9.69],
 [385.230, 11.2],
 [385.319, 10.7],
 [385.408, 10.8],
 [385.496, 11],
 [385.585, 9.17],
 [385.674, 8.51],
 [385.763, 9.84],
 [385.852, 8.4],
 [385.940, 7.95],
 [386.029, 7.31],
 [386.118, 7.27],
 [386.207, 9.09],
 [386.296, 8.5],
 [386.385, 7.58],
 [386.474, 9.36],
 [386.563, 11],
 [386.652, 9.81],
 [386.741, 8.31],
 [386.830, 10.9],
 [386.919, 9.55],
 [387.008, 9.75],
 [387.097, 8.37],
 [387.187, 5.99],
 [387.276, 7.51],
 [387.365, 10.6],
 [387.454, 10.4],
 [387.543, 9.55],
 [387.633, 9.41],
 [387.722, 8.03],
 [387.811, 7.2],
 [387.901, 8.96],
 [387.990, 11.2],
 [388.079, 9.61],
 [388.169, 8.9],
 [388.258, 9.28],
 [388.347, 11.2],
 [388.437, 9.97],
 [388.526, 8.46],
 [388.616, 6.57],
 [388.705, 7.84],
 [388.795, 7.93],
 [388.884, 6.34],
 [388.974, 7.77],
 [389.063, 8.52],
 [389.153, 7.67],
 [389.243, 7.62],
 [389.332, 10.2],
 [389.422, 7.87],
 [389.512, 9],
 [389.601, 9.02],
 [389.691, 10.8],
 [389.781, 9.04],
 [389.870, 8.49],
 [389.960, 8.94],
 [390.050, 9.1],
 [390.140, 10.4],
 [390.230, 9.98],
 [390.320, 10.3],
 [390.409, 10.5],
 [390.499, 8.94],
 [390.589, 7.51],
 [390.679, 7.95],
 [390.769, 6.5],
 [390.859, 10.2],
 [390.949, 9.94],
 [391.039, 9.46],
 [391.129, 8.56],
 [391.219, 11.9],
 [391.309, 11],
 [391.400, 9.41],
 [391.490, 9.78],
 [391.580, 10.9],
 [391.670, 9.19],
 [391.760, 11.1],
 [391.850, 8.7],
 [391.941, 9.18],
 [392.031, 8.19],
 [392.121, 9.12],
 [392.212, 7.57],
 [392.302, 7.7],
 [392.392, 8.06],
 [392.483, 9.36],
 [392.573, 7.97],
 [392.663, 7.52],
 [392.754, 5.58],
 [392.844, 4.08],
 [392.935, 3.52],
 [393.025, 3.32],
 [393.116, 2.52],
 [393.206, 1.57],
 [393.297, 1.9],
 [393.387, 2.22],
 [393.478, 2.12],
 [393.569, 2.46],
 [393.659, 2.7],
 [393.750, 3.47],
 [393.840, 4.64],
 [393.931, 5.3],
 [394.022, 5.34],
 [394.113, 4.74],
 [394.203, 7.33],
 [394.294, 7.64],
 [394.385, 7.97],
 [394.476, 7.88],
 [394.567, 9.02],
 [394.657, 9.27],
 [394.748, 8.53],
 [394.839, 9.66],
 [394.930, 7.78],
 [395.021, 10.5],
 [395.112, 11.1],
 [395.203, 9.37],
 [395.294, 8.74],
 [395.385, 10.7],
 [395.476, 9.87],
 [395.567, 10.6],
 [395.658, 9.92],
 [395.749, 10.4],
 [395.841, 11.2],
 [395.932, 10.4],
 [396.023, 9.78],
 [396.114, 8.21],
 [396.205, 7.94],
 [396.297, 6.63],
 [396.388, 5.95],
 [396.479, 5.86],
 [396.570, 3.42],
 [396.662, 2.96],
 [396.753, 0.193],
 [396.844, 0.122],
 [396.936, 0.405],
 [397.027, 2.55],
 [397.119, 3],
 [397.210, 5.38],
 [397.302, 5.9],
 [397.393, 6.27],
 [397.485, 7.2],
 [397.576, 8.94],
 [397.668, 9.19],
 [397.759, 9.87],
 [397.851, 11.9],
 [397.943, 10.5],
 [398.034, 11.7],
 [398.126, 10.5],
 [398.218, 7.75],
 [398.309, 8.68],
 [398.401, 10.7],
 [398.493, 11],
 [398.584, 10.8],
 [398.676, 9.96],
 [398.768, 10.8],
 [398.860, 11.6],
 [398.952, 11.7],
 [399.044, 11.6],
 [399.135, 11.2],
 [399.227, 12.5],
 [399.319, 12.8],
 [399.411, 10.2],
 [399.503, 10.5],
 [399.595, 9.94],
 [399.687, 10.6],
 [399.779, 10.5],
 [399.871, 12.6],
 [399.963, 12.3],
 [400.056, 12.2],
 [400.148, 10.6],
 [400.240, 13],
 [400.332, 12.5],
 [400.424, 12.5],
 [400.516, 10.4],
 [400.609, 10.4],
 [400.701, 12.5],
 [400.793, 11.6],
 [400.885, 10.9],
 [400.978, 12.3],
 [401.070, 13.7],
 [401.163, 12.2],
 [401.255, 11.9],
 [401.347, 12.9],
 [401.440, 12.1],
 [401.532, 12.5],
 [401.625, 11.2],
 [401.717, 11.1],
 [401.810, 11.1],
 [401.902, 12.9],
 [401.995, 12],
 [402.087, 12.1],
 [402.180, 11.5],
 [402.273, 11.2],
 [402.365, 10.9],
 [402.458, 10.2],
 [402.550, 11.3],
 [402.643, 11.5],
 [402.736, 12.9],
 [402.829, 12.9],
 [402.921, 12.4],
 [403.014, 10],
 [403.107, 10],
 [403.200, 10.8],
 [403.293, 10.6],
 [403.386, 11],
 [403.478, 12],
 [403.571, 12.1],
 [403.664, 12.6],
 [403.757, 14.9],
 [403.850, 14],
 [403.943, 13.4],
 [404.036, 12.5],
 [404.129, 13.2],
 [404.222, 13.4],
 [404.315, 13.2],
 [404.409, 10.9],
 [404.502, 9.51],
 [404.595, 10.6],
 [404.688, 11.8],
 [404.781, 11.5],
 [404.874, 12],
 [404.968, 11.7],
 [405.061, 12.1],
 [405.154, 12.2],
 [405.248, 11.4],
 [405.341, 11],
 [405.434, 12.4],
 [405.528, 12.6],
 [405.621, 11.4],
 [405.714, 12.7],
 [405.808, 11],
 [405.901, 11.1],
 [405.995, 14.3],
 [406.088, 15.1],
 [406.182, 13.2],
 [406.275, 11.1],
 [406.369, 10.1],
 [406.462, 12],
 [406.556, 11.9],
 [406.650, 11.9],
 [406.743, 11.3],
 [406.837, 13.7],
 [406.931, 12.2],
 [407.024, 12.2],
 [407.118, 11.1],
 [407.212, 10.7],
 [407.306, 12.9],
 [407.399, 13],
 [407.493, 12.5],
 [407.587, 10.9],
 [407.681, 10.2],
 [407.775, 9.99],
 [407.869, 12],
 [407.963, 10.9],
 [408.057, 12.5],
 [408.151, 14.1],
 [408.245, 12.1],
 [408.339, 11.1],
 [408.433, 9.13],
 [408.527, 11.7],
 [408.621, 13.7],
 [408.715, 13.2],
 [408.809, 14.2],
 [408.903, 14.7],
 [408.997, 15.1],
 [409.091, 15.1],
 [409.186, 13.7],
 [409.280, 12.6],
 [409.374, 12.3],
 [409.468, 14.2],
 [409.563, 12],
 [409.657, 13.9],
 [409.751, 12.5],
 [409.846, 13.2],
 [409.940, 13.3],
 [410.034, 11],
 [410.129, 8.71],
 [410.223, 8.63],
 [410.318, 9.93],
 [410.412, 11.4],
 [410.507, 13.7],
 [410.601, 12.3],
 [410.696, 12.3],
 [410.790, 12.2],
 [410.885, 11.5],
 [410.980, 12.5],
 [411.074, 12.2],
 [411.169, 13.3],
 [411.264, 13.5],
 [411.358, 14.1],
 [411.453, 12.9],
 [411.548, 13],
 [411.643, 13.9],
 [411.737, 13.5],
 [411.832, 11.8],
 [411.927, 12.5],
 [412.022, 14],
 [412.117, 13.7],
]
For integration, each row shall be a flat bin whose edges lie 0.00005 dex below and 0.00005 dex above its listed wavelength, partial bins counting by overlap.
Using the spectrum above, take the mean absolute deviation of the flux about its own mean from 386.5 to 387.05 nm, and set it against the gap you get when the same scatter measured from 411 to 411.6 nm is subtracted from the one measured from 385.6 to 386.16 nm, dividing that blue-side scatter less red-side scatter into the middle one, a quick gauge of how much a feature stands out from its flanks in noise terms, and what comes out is 3.0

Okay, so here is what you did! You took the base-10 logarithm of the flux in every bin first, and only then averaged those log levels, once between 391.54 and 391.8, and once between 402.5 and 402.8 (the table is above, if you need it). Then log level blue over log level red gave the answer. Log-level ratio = 0.94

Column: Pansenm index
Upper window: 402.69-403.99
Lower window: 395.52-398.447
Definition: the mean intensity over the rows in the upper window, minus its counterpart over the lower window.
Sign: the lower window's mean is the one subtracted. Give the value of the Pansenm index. 4.8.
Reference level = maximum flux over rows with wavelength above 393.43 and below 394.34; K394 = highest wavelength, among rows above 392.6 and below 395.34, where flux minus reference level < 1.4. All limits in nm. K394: 395.294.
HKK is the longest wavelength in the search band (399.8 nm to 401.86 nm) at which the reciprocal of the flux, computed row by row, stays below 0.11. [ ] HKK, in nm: 401.810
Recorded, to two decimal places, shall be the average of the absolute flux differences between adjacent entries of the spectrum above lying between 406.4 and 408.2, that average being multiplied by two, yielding 1.97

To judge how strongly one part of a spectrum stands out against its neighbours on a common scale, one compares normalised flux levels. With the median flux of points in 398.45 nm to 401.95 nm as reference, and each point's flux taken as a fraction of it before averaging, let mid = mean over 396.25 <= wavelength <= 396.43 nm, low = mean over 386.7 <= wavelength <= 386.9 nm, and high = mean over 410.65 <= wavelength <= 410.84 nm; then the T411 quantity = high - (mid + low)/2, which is 0.37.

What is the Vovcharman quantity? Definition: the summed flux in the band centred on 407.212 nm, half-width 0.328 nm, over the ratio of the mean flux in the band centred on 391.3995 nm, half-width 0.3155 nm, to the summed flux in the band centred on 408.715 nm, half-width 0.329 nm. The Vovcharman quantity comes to 768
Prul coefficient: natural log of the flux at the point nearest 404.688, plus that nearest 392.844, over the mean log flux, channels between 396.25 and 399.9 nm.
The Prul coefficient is 2.10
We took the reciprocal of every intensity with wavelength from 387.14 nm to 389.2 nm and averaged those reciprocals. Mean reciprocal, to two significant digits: 0.12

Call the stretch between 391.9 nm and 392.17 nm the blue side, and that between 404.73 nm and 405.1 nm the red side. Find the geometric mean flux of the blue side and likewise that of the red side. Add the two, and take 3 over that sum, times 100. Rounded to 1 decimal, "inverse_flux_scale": 14.5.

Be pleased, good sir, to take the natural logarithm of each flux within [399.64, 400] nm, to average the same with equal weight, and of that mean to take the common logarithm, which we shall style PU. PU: 0.387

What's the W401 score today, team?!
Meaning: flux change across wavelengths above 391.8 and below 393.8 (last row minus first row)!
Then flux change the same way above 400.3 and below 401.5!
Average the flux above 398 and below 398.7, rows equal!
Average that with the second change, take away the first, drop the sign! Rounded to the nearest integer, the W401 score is 10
